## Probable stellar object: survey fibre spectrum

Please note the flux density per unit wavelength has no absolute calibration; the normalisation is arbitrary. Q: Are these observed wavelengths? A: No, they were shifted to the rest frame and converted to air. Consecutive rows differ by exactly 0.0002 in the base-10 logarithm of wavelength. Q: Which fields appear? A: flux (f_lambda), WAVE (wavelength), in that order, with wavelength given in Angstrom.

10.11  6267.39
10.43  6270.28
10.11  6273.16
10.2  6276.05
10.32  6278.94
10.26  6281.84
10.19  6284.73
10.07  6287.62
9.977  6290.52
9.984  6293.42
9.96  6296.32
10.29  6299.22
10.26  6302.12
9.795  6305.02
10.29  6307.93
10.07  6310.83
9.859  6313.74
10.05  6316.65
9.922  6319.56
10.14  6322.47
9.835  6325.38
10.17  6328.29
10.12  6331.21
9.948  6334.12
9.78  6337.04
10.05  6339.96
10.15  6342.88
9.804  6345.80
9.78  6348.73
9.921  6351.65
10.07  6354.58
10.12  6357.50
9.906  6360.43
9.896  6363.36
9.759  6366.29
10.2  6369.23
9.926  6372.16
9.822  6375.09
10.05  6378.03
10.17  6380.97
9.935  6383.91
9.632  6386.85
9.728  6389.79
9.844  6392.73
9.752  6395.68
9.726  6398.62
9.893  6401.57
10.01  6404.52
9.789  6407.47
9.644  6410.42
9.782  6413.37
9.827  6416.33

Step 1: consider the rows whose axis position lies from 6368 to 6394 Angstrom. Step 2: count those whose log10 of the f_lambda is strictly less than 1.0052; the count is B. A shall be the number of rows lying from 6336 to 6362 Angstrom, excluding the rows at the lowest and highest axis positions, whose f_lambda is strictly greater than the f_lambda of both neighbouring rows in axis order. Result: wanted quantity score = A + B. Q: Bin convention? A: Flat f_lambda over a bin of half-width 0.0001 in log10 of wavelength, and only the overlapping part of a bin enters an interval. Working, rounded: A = 2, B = 7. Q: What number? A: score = 9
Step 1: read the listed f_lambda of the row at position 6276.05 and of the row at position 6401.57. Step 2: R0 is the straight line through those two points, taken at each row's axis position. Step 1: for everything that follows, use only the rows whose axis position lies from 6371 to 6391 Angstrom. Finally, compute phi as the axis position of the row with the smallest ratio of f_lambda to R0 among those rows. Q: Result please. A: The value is 6386.85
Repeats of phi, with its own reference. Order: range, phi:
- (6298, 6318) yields 6305.02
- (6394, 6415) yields 6410.42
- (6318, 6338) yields 6337.04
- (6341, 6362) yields 6348.73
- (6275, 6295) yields 6290.52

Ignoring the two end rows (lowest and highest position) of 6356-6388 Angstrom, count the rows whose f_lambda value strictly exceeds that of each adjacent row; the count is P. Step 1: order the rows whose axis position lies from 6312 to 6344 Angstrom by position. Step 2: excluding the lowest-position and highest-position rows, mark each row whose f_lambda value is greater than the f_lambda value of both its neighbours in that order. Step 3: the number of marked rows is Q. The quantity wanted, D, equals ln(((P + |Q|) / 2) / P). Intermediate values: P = 2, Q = 3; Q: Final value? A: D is 0.2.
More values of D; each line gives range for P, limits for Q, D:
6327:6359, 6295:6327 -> 0.9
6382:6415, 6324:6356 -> 0.0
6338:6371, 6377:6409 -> 0.2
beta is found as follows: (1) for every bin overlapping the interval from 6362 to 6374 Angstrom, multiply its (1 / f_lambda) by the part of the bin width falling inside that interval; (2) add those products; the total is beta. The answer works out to 1.208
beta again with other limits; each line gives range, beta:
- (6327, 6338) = 1.099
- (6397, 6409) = 1.219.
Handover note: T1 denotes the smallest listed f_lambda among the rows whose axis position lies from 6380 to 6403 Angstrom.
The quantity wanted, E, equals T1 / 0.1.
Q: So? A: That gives 96.3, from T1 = 9.632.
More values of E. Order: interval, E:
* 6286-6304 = 99.6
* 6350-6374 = 97.6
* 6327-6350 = 97.8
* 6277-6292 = 99.8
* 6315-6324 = 99.2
